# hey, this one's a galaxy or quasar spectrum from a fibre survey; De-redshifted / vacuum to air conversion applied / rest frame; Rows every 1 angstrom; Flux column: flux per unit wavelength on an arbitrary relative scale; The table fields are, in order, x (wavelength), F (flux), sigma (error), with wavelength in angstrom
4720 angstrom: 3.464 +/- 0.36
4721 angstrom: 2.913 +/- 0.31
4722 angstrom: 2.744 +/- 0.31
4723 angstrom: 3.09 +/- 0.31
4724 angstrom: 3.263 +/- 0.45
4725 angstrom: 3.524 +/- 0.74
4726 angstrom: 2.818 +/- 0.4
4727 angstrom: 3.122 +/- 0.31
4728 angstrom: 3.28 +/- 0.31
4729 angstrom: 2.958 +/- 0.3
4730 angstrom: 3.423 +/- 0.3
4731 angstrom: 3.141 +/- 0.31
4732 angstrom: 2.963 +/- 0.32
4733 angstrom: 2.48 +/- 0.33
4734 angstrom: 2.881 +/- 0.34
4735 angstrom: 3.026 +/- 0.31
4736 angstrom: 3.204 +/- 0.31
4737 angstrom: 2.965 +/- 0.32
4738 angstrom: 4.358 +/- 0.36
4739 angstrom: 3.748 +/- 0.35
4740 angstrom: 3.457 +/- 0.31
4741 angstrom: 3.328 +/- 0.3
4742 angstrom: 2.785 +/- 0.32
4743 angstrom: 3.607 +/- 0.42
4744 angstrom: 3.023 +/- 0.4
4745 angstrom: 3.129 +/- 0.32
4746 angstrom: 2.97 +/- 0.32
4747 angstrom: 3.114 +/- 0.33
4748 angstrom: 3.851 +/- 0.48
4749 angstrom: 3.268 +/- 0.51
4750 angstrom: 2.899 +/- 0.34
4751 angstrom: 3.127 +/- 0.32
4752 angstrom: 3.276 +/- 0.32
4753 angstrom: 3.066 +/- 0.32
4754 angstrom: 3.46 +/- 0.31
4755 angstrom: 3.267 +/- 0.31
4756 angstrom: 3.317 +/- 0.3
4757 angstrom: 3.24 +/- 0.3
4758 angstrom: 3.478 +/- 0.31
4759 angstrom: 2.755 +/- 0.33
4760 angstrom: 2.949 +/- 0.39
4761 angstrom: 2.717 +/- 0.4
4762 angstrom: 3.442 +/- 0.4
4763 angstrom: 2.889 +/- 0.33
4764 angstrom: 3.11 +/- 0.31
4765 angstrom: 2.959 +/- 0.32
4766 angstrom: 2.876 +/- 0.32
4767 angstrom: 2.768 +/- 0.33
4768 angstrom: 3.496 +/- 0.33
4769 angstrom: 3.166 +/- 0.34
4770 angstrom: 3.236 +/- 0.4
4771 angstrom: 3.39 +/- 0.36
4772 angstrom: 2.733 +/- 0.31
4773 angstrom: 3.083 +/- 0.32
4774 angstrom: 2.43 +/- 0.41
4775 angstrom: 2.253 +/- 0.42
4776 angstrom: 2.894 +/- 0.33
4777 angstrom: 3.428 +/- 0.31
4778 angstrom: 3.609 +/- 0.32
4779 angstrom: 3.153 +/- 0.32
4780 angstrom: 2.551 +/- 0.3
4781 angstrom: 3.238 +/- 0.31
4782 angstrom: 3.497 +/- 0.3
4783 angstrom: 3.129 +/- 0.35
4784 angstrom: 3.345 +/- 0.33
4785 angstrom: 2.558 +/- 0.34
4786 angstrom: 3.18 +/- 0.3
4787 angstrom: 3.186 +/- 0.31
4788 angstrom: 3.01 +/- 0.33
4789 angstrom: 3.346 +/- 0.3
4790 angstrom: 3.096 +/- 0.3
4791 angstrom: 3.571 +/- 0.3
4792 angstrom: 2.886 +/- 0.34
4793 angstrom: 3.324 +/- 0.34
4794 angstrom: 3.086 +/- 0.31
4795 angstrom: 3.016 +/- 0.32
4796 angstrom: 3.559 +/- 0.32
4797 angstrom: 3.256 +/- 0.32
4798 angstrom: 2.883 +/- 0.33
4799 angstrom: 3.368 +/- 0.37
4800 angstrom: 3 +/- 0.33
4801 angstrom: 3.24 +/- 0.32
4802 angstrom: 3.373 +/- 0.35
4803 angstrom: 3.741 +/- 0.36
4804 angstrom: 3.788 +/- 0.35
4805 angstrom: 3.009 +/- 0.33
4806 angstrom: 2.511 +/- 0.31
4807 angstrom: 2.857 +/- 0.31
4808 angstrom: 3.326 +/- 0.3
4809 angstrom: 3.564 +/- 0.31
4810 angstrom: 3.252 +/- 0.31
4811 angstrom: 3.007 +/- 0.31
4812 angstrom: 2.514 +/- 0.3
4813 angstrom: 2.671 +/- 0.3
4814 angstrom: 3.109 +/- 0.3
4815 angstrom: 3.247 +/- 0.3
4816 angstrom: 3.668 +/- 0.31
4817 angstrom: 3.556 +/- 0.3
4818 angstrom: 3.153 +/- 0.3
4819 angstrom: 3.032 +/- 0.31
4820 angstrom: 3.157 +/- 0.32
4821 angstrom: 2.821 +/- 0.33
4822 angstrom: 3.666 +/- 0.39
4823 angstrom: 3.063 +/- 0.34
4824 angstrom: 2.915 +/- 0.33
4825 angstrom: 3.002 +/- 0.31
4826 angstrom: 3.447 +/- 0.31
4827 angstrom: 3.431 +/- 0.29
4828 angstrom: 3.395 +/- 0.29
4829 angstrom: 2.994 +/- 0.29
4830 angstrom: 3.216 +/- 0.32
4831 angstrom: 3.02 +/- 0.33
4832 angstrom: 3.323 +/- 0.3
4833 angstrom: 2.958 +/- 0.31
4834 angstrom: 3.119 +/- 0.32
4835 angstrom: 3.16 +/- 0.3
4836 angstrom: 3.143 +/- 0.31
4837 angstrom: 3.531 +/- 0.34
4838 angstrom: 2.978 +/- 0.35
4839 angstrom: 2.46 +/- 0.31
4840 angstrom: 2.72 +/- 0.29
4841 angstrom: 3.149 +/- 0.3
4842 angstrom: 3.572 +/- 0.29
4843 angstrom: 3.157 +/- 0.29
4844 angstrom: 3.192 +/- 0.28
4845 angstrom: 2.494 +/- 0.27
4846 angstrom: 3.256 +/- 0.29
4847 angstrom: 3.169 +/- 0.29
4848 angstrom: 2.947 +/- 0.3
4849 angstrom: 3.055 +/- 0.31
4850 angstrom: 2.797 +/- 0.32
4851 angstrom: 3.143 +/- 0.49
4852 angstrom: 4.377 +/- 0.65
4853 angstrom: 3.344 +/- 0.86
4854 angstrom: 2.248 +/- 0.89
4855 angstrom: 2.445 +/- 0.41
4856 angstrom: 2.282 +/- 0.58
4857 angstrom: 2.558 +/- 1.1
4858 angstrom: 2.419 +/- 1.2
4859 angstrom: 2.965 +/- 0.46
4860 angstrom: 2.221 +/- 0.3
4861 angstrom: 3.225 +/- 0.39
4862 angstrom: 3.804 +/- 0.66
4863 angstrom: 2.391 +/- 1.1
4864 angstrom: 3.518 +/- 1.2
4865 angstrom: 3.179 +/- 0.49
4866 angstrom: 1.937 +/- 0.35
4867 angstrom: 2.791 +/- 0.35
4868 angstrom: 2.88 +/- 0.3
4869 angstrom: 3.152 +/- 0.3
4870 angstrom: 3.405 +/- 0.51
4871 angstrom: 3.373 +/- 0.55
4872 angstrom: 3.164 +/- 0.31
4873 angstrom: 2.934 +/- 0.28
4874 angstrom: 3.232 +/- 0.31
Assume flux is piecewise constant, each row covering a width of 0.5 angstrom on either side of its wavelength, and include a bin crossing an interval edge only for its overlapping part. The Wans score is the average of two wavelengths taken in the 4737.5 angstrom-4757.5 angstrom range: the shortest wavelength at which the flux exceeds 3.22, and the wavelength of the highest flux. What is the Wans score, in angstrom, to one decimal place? 4738.0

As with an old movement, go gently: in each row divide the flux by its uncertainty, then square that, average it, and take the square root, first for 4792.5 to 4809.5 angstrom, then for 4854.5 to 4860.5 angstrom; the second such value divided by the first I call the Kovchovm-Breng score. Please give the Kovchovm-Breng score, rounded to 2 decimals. 0.52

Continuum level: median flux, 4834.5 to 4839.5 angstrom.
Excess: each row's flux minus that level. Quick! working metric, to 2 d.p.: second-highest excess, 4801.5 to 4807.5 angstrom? 0.60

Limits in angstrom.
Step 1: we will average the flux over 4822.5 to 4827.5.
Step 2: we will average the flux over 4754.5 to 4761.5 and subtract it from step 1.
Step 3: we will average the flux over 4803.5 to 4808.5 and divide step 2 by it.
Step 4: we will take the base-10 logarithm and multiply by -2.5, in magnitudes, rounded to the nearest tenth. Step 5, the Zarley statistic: 4.1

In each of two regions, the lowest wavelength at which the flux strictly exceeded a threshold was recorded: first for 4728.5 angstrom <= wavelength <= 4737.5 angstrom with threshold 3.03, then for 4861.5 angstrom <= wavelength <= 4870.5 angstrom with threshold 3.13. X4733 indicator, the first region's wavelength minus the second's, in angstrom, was -132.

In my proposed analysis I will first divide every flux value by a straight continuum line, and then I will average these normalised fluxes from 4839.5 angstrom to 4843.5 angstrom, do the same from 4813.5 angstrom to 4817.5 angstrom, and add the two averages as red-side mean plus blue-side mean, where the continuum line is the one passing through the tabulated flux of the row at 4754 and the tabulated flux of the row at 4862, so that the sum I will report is 1.77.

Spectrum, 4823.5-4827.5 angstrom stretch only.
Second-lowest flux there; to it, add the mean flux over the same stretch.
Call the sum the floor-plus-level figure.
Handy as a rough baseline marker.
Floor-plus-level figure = 6.2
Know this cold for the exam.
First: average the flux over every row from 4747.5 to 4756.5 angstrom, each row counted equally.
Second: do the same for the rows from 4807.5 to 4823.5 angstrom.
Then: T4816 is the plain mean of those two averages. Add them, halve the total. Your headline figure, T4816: 3.23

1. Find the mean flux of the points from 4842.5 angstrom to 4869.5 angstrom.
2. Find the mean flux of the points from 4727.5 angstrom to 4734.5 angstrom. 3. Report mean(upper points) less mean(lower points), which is -0.09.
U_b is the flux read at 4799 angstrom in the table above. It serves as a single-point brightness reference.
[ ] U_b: 3.368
